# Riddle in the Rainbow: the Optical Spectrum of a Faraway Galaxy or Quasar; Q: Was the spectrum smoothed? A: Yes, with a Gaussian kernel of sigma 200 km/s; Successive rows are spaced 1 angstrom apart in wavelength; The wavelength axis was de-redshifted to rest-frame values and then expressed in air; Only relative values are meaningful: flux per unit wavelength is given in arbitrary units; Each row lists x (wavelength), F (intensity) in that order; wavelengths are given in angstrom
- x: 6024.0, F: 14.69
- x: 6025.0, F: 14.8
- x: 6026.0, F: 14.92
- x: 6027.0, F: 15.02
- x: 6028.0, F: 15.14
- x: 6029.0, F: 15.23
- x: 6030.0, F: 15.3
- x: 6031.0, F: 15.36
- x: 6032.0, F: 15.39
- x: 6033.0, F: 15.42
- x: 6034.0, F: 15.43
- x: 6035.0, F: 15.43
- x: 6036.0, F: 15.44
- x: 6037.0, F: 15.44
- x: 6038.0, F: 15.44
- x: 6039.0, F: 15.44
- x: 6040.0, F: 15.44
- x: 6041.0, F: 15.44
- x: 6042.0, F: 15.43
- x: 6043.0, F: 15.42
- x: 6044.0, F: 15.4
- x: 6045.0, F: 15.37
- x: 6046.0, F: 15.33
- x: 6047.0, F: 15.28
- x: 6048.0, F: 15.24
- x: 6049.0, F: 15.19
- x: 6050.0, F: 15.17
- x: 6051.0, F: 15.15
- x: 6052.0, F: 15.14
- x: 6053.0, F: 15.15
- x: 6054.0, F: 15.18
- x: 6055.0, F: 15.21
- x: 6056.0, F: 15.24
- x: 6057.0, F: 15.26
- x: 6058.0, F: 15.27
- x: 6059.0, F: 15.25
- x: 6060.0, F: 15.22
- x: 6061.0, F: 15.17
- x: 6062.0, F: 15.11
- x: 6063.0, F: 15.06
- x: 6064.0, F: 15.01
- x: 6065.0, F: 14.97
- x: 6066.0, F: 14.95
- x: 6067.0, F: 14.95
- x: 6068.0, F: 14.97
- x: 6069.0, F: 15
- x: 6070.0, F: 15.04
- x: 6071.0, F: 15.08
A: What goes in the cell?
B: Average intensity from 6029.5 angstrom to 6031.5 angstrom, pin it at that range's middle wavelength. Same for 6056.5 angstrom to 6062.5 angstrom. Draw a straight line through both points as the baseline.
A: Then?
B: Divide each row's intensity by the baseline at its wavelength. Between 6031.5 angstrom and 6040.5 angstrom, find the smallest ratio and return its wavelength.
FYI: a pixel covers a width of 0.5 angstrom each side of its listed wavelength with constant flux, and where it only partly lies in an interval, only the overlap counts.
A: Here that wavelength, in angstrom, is 6032.0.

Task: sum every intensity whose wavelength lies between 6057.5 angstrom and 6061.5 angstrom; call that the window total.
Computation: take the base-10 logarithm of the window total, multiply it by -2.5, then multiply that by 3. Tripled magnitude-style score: -13.4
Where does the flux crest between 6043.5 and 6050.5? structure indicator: 6044.0 angstrom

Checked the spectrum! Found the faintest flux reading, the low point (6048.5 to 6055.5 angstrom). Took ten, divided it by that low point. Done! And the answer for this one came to 0.661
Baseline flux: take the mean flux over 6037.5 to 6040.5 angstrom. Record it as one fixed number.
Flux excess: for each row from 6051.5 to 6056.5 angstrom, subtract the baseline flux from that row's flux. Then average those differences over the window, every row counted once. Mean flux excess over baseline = -0.26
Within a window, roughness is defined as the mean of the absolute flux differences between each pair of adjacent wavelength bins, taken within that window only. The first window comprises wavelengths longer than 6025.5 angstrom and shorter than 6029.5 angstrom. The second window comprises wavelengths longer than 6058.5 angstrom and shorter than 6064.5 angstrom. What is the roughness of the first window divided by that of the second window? 2.2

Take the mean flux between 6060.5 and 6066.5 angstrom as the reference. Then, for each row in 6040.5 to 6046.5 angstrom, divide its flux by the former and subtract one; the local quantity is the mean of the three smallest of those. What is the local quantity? 0.021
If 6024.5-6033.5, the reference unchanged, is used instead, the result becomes -0.009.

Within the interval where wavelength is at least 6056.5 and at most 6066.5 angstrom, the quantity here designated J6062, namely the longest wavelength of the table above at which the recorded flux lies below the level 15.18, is 6066.0 angstrom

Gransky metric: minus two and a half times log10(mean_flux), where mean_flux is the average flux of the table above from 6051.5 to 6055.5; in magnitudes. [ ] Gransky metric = -2.952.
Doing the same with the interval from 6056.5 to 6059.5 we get -2.959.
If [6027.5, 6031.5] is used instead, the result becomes -2.959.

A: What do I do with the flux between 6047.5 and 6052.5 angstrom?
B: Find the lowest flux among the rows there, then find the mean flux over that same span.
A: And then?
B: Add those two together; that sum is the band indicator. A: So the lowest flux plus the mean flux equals 30.3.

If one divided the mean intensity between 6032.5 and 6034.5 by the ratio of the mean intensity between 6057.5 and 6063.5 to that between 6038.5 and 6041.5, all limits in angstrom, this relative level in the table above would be 15.7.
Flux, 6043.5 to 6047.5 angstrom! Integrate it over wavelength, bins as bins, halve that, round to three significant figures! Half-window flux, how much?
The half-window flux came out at 30.7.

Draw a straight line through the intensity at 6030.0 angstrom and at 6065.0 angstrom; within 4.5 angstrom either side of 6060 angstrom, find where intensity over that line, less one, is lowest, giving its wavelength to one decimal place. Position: 6064.0 angstrom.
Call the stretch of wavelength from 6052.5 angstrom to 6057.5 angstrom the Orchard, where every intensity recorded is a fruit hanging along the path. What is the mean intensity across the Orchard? 15.2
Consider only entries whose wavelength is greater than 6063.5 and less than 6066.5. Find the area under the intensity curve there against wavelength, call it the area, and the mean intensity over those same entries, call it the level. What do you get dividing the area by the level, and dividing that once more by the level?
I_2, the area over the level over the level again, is 0.20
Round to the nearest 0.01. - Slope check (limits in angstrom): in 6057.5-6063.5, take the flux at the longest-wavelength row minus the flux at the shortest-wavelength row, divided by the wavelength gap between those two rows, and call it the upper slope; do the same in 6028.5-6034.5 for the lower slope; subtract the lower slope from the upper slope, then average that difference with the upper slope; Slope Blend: -0.06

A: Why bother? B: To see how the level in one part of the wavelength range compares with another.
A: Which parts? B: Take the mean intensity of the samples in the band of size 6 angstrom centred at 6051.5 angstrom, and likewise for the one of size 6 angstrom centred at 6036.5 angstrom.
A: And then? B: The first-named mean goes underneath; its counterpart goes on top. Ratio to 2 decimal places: 1.02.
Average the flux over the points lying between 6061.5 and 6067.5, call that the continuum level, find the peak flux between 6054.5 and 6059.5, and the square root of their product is 15.1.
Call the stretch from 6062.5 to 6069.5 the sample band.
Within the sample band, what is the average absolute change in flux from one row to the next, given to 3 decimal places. 0.027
